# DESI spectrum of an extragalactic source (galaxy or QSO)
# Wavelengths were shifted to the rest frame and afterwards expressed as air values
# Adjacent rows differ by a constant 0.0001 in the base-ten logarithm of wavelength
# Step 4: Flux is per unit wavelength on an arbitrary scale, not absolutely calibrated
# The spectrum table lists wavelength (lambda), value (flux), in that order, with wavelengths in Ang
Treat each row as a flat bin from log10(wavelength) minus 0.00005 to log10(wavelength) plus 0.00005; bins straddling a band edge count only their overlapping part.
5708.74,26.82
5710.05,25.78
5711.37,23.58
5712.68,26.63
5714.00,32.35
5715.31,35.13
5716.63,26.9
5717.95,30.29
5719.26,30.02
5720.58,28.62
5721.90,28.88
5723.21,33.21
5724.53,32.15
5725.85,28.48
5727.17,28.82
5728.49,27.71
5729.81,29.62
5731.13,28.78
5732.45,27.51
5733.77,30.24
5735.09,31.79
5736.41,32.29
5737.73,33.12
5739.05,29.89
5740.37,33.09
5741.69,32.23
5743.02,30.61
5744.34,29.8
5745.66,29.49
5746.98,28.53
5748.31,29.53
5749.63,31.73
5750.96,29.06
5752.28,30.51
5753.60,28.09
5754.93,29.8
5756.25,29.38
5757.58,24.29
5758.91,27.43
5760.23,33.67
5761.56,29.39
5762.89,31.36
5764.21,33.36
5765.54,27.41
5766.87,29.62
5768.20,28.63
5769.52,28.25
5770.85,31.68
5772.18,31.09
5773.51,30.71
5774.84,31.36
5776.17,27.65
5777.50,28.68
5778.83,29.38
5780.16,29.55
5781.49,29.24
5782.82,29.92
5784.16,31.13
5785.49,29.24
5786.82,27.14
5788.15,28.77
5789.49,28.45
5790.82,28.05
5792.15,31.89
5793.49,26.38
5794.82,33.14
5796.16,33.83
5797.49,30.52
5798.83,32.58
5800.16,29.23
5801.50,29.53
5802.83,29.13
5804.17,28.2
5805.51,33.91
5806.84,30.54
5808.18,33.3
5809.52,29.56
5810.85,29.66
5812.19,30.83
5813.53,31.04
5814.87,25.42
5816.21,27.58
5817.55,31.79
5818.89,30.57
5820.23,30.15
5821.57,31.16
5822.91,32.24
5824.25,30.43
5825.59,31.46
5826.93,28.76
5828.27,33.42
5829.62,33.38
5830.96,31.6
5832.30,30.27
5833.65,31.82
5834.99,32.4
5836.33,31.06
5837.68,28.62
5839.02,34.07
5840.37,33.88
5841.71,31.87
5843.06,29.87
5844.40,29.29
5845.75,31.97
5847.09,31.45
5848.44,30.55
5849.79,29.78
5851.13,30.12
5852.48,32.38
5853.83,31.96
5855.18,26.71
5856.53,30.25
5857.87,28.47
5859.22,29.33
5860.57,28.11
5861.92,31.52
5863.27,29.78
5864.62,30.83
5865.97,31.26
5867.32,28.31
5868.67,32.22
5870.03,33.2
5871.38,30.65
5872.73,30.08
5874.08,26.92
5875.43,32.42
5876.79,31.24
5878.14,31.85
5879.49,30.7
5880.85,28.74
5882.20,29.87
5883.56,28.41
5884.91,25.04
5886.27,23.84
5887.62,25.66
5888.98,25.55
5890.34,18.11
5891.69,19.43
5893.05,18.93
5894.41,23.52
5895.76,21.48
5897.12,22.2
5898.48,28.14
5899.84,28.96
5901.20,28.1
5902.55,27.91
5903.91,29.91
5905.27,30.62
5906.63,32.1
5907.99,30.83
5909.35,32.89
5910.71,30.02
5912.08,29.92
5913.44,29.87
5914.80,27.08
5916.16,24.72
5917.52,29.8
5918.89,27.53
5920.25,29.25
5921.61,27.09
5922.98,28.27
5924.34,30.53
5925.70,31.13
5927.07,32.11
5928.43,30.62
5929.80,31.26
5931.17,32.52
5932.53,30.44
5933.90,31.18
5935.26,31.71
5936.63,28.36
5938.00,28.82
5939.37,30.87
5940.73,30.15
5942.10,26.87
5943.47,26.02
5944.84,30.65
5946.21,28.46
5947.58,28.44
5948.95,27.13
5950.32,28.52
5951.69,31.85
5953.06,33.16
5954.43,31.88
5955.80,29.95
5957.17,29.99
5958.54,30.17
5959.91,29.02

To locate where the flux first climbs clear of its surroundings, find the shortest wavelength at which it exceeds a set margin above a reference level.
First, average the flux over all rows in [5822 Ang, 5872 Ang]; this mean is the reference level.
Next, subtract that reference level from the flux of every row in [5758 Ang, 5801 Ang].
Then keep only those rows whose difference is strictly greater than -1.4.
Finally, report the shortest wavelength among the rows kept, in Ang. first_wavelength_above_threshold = 5760.23 Ang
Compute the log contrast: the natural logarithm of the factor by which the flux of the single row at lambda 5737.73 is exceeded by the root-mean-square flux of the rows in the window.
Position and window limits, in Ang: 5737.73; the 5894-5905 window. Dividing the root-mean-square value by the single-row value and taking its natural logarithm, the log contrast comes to -0.22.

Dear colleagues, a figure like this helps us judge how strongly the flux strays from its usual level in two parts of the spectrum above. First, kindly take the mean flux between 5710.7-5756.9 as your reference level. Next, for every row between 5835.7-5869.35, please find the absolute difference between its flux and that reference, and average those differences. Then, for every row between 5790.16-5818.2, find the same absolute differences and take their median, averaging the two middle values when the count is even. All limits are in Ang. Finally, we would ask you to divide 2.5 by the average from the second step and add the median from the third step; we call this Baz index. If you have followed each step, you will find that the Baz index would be 3.5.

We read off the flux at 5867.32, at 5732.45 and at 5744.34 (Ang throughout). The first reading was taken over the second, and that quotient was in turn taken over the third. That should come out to 0.0345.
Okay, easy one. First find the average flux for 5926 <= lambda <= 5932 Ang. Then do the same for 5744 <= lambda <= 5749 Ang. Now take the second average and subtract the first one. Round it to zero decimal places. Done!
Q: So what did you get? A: -2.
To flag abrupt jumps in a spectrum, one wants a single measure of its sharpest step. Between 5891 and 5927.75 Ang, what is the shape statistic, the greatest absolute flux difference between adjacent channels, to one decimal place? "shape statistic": 5.9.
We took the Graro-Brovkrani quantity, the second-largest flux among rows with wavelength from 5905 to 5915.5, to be 32.1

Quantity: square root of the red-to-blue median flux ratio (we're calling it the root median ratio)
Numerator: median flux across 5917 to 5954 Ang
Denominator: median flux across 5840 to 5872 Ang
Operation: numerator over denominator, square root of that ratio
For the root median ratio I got 0.99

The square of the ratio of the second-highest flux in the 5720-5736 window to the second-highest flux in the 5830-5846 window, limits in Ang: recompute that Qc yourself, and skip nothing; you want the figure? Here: 0.90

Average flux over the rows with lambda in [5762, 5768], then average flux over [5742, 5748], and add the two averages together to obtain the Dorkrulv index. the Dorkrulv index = 60.0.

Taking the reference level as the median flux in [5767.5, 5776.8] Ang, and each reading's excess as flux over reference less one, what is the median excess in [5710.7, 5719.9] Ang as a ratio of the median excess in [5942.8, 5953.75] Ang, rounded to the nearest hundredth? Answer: 0.31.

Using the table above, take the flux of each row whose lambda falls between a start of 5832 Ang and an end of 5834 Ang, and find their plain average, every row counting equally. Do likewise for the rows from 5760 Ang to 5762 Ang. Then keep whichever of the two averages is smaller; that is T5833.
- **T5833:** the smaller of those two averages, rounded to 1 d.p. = 31.0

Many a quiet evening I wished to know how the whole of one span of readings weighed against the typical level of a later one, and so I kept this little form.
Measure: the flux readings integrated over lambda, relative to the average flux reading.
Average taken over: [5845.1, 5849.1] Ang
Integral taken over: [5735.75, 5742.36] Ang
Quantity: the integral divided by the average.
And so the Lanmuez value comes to 6.8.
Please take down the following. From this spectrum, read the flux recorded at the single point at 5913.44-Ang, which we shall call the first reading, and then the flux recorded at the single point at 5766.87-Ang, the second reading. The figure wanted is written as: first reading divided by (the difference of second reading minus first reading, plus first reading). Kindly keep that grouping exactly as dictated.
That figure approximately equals 1.01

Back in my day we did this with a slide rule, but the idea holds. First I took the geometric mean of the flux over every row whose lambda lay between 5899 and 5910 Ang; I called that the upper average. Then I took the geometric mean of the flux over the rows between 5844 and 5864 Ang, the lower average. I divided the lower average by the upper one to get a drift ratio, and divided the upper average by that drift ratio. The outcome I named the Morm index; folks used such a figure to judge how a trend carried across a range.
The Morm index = 30.2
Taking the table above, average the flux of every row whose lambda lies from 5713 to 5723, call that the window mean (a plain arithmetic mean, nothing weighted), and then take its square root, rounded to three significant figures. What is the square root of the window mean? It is 5.51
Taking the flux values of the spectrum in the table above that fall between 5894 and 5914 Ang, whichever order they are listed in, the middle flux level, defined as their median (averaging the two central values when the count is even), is 29.9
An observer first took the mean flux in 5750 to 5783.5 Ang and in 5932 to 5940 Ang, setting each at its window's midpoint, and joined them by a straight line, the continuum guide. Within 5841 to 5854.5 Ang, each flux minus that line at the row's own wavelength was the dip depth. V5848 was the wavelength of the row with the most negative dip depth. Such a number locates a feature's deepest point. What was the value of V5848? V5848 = 5844.40 Ang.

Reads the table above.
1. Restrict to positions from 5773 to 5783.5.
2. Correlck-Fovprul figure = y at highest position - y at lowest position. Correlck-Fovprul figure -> -1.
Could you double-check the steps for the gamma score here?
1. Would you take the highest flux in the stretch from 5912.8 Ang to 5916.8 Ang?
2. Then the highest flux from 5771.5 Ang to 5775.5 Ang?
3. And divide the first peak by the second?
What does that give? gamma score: 0.95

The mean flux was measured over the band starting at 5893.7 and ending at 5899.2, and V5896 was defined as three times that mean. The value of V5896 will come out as 71.5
